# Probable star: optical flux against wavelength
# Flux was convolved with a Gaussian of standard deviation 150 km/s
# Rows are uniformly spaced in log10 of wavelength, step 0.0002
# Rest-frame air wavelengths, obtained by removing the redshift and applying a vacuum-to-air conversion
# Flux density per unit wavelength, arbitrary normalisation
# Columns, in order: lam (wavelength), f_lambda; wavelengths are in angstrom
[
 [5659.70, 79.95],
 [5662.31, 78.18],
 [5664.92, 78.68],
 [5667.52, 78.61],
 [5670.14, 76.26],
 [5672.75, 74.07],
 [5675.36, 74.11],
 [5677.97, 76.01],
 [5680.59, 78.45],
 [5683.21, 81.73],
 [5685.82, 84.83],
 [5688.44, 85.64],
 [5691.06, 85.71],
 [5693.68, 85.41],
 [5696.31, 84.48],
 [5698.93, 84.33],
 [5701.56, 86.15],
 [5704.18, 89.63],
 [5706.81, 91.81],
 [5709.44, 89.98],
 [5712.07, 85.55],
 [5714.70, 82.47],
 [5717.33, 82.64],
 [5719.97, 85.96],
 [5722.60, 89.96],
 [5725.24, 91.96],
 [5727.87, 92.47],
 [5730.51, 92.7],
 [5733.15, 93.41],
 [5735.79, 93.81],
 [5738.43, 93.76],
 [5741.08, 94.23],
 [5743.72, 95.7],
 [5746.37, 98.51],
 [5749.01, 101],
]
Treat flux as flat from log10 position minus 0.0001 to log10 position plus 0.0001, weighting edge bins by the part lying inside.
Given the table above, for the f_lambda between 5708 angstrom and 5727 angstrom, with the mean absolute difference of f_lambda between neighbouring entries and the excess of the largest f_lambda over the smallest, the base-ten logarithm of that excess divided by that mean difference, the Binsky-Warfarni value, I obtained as 0.52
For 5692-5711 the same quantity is 0.64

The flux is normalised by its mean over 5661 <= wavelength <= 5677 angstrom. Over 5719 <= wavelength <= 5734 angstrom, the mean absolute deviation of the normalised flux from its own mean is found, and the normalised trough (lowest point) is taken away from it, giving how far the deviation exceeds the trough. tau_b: -1.09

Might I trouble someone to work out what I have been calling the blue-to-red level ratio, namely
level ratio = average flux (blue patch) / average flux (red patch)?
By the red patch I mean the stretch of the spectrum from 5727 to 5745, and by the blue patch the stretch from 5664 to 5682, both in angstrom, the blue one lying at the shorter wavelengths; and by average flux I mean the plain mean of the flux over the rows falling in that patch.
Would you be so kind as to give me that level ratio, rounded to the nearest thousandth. 0.817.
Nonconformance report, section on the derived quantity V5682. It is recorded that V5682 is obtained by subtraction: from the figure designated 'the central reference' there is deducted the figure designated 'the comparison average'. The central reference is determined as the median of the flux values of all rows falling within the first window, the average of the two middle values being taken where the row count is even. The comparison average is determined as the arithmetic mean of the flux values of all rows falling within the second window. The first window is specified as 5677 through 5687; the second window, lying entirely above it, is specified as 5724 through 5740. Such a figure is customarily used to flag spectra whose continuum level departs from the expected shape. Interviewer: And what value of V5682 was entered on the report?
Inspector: -13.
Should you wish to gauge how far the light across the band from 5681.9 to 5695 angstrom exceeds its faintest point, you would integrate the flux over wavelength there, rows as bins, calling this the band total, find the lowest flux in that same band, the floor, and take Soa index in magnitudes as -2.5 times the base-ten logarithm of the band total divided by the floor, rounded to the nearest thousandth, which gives -2.831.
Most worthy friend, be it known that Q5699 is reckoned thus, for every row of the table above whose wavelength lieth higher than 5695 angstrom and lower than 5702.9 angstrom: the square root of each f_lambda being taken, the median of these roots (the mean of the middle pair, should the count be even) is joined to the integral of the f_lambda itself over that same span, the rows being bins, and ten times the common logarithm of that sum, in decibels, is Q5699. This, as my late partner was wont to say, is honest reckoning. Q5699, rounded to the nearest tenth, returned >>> 28.3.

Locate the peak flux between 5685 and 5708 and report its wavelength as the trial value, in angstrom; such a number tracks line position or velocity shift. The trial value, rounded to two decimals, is 5706.81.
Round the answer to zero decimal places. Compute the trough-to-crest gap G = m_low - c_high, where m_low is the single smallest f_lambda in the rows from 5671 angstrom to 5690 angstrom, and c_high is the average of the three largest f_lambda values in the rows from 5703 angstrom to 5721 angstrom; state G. -16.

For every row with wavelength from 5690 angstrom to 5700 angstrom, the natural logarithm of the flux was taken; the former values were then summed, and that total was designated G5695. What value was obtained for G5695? 18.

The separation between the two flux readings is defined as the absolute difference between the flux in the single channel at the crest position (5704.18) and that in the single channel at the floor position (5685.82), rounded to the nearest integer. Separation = 5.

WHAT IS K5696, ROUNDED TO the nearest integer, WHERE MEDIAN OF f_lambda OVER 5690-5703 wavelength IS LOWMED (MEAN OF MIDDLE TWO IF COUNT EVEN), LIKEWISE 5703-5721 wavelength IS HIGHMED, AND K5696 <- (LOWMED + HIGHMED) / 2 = 86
